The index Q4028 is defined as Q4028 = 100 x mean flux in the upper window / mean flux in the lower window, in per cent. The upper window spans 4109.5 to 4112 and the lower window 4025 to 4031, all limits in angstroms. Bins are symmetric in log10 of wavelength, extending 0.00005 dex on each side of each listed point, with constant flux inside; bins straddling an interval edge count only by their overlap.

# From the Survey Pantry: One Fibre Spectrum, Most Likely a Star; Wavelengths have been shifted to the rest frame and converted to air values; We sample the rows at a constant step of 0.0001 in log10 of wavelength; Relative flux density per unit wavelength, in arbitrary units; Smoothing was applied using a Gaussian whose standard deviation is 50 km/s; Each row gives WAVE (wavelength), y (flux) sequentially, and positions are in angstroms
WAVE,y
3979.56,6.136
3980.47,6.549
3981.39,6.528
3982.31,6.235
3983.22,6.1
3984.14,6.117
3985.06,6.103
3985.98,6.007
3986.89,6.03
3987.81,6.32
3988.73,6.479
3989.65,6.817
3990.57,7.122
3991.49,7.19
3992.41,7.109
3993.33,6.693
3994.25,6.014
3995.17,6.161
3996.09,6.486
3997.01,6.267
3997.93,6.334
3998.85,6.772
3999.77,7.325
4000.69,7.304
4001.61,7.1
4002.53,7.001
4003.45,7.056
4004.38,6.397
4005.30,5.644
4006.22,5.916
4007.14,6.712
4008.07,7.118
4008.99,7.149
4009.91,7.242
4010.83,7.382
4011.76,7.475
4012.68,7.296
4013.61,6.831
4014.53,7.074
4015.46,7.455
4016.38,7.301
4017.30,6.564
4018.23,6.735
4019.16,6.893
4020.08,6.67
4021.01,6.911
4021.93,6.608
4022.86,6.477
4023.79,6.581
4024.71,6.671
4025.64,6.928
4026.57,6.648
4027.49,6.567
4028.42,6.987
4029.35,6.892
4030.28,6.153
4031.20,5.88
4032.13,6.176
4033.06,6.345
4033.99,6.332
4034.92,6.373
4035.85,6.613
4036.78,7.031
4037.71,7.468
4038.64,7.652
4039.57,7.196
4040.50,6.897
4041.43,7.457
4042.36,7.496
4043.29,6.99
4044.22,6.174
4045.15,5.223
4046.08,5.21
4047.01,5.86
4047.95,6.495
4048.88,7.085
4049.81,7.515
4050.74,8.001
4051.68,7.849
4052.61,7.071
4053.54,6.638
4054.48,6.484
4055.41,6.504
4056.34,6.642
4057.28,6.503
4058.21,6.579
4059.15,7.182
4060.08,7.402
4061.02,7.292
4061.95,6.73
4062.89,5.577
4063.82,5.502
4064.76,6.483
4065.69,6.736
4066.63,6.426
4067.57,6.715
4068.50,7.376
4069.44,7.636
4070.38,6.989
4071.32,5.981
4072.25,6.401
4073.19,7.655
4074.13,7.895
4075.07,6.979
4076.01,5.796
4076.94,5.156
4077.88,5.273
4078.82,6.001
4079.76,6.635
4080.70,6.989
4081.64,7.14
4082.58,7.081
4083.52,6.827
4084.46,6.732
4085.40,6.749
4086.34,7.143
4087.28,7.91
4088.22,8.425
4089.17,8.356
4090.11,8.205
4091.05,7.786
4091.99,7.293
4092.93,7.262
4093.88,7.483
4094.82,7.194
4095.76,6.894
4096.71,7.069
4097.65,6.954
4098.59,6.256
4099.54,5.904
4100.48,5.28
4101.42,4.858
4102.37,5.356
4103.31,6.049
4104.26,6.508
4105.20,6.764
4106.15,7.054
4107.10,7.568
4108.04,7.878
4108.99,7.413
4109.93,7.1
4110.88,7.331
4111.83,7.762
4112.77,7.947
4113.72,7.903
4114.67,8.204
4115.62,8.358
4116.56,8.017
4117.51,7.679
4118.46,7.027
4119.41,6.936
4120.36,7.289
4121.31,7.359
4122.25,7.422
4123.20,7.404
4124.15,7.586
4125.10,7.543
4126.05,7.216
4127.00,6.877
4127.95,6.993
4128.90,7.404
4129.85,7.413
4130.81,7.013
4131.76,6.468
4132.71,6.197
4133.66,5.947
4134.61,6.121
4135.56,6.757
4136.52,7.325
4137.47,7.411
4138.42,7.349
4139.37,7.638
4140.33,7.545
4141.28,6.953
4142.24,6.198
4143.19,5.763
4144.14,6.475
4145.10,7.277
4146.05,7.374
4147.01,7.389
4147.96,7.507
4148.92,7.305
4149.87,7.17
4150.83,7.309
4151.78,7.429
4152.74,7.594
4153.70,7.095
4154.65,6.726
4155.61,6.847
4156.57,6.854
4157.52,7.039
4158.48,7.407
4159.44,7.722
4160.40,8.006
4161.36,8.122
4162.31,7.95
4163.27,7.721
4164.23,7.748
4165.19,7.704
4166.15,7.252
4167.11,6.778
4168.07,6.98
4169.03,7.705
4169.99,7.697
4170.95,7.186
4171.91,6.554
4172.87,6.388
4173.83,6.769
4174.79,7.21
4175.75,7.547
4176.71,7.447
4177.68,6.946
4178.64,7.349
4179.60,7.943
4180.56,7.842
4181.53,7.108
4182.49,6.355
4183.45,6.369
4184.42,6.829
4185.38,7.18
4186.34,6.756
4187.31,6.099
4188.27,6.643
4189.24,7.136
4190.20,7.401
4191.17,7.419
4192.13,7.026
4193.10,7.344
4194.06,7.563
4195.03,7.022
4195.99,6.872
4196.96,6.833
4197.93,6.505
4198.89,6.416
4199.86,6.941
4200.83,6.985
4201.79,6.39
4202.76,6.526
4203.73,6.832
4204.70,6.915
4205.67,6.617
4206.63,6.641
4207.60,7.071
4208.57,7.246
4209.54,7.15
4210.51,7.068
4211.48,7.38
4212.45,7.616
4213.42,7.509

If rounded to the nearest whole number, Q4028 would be 110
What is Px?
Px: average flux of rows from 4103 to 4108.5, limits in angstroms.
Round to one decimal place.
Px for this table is 7.0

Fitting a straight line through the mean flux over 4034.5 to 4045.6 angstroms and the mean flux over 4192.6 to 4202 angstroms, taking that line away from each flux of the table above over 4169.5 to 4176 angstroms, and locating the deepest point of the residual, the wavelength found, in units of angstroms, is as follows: 4172.87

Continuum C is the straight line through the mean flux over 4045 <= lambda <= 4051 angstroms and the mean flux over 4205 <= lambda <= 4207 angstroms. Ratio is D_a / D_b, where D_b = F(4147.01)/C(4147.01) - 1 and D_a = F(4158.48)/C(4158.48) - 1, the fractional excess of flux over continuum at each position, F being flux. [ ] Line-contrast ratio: 1.0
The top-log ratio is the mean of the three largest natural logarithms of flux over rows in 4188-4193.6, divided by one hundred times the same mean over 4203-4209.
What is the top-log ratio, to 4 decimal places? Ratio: 0.0102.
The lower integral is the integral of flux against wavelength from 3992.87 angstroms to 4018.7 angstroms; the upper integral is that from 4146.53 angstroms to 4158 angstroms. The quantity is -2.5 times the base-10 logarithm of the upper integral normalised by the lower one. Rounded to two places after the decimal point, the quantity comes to 0.82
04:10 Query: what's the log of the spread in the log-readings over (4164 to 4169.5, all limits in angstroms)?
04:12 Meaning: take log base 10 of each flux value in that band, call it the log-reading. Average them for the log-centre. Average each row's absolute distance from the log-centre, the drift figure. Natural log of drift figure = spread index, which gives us -3.85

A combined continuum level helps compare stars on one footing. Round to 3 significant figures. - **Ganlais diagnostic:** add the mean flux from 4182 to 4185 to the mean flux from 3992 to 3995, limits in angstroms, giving 13.1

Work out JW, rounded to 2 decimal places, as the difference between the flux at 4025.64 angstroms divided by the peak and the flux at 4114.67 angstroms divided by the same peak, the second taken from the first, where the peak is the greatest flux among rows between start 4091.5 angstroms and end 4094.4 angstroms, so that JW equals -0.17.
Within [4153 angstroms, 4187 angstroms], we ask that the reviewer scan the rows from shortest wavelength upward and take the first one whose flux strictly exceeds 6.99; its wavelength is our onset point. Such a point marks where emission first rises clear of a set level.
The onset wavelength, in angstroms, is 4153.70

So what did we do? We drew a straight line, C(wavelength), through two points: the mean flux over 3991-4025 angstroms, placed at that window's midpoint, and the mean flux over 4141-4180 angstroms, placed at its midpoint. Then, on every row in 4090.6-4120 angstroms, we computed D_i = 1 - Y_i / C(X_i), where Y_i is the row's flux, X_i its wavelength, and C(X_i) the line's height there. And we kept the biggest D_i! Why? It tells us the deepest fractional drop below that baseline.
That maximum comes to 0.31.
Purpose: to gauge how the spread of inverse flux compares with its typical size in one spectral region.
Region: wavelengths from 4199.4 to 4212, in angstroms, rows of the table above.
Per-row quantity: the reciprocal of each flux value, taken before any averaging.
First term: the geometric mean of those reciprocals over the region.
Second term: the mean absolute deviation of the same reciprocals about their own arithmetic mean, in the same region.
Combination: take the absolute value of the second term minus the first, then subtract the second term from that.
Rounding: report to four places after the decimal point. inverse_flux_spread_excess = 0.1350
